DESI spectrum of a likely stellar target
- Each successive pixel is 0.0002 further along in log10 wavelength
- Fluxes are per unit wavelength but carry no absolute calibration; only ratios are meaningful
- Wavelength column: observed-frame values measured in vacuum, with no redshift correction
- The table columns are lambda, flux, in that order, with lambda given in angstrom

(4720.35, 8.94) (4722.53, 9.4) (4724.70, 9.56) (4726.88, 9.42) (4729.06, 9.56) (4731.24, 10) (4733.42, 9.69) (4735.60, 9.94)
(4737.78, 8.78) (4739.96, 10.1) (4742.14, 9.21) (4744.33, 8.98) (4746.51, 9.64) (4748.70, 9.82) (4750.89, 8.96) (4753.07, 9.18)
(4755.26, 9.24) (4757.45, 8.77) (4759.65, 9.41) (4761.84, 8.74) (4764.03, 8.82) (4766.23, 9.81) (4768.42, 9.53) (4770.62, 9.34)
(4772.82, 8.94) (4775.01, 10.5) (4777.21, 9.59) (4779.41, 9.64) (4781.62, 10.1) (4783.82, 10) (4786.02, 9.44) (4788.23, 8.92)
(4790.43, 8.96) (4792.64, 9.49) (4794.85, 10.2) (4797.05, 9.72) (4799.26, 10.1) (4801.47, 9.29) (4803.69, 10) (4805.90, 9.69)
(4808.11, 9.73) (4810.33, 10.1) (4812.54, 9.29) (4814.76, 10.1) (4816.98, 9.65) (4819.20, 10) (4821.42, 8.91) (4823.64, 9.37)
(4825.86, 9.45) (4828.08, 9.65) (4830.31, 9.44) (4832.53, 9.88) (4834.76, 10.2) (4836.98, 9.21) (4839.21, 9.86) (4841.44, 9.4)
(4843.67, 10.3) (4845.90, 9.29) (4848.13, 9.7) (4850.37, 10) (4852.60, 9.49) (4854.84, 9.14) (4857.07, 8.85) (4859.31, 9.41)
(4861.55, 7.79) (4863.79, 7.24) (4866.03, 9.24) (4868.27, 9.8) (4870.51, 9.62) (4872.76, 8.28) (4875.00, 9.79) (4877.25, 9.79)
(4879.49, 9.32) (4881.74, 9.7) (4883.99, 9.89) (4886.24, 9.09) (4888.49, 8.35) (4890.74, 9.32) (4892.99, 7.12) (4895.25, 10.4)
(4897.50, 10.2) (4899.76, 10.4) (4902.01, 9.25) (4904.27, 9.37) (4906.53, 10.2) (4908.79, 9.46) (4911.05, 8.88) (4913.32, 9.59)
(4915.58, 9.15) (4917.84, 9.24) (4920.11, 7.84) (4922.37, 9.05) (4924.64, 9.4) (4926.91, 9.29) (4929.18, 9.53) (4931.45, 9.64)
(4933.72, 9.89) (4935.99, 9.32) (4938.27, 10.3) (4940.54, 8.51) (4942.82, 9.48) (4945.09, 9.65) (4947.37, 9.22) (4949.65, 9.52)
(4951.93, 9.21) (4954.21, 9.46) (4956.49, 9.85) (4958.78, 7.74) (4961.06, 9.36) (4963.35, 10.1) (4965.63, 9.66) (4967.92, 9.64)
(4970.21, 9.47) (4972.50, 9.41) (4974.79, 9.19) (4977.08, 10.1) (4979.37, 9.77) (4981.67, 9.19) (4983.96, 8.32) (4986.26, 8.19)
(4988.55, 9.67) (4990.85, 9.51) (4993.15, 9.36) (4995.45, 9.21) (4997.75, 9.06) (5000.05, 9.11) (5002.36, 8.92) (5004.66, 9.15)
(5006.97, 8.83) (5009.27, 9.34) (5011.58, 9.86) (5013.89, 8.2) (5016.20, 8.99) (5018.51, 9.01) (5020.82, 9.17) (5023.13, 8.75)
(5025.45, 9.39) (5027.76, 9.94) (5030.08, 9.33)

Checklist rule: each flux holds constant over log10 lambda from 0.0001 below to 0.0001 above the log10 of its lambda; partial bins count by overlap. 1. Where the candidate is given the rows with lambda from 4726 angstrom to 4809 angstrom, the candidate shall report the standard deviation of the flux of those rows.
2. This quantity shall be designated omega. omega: 0.46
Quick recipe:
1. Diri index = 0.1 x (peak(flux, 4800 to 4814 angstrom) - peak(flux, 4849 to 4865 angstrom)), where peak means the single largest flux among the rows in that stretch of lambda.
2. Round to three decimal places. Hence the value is 0.010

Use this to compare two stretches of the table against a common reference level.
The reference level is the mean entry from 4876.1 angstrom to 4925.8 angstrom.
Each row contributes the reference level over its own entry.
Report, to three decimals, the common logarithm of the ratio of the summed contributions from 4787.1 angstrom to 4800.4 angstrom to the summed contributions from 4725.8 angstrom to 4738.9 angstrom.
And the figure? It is 0.000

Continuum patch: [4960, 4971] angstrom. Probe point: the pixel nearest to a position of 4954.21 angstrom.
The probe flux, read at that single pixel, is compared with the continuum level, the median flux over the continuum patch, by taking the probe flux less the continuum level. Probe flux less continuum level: -0.18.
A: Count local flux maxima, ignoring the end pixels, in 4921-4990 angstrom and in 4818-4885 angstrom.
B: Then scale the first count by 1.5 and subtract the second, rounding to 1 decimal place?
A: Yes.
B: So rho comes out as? 5.0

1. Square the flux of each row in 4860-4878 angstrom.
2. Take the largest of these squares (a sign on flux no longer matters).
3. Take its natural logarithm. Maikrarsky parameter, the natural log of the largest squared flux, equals 4.56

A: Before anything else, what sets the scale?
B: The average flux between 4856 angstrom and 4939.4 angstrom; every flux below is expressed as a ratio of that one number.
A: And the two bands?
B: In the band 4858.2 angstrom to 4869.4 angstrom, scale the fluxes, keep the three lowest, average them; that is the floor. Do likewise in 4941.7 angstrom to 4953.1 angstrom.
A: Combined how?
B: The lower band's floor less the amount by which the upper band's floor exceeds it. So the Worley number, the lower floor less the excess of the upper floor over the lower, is 0.74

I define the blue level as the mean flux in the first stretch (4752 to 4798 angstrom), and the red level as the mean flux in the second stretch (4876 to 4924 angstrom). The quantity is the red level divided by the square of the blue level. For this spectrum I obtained 0.104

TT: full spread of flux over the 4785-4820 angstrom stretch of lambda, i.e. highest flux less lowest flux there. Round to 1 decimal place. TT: 1.3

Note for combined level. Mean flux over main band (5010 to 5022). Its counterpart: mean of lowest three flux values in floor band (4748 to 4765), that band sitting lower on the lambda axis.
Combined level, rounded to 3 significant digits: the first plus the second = 17.8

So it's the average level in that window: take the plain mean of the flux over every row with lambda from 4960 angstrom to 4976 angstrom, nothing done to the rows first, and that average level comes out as 9.55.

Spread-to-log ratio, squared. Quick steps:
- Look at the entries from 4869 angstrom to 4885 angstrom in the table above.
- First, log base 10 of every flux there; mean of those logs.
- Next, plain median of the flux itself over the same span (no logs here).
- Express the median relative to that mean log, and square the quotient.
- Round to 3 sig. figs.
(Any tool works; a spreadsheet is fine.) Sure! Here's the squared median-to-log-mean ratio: 98.7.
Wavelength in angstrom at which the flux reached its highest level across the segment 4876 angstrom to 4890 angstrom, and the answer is 4883.99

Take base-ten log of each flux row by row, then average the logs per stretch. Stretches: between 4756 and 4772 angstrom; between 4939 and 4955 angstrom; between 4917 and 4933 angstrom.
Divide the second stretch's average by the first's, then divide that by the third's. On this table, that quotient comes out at 1.05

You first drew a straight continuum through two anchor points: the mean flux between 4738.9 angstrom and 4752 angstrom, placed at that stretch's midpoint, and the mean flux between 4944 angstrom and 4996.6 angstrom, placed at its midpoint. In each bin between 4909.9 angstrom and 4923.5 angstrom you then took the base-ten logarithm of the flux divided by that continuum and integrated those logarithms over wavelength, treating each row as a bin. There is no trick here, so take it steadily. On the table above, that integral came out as -0.3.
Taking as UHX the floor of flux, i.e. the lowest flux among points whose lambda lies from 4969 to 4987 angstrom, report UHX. 8.19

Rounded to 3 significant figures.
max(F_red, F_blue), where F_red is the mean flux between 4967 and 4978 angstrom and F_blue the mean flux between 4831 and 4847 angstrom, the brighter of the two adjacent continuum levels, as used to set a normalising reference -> 9.73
